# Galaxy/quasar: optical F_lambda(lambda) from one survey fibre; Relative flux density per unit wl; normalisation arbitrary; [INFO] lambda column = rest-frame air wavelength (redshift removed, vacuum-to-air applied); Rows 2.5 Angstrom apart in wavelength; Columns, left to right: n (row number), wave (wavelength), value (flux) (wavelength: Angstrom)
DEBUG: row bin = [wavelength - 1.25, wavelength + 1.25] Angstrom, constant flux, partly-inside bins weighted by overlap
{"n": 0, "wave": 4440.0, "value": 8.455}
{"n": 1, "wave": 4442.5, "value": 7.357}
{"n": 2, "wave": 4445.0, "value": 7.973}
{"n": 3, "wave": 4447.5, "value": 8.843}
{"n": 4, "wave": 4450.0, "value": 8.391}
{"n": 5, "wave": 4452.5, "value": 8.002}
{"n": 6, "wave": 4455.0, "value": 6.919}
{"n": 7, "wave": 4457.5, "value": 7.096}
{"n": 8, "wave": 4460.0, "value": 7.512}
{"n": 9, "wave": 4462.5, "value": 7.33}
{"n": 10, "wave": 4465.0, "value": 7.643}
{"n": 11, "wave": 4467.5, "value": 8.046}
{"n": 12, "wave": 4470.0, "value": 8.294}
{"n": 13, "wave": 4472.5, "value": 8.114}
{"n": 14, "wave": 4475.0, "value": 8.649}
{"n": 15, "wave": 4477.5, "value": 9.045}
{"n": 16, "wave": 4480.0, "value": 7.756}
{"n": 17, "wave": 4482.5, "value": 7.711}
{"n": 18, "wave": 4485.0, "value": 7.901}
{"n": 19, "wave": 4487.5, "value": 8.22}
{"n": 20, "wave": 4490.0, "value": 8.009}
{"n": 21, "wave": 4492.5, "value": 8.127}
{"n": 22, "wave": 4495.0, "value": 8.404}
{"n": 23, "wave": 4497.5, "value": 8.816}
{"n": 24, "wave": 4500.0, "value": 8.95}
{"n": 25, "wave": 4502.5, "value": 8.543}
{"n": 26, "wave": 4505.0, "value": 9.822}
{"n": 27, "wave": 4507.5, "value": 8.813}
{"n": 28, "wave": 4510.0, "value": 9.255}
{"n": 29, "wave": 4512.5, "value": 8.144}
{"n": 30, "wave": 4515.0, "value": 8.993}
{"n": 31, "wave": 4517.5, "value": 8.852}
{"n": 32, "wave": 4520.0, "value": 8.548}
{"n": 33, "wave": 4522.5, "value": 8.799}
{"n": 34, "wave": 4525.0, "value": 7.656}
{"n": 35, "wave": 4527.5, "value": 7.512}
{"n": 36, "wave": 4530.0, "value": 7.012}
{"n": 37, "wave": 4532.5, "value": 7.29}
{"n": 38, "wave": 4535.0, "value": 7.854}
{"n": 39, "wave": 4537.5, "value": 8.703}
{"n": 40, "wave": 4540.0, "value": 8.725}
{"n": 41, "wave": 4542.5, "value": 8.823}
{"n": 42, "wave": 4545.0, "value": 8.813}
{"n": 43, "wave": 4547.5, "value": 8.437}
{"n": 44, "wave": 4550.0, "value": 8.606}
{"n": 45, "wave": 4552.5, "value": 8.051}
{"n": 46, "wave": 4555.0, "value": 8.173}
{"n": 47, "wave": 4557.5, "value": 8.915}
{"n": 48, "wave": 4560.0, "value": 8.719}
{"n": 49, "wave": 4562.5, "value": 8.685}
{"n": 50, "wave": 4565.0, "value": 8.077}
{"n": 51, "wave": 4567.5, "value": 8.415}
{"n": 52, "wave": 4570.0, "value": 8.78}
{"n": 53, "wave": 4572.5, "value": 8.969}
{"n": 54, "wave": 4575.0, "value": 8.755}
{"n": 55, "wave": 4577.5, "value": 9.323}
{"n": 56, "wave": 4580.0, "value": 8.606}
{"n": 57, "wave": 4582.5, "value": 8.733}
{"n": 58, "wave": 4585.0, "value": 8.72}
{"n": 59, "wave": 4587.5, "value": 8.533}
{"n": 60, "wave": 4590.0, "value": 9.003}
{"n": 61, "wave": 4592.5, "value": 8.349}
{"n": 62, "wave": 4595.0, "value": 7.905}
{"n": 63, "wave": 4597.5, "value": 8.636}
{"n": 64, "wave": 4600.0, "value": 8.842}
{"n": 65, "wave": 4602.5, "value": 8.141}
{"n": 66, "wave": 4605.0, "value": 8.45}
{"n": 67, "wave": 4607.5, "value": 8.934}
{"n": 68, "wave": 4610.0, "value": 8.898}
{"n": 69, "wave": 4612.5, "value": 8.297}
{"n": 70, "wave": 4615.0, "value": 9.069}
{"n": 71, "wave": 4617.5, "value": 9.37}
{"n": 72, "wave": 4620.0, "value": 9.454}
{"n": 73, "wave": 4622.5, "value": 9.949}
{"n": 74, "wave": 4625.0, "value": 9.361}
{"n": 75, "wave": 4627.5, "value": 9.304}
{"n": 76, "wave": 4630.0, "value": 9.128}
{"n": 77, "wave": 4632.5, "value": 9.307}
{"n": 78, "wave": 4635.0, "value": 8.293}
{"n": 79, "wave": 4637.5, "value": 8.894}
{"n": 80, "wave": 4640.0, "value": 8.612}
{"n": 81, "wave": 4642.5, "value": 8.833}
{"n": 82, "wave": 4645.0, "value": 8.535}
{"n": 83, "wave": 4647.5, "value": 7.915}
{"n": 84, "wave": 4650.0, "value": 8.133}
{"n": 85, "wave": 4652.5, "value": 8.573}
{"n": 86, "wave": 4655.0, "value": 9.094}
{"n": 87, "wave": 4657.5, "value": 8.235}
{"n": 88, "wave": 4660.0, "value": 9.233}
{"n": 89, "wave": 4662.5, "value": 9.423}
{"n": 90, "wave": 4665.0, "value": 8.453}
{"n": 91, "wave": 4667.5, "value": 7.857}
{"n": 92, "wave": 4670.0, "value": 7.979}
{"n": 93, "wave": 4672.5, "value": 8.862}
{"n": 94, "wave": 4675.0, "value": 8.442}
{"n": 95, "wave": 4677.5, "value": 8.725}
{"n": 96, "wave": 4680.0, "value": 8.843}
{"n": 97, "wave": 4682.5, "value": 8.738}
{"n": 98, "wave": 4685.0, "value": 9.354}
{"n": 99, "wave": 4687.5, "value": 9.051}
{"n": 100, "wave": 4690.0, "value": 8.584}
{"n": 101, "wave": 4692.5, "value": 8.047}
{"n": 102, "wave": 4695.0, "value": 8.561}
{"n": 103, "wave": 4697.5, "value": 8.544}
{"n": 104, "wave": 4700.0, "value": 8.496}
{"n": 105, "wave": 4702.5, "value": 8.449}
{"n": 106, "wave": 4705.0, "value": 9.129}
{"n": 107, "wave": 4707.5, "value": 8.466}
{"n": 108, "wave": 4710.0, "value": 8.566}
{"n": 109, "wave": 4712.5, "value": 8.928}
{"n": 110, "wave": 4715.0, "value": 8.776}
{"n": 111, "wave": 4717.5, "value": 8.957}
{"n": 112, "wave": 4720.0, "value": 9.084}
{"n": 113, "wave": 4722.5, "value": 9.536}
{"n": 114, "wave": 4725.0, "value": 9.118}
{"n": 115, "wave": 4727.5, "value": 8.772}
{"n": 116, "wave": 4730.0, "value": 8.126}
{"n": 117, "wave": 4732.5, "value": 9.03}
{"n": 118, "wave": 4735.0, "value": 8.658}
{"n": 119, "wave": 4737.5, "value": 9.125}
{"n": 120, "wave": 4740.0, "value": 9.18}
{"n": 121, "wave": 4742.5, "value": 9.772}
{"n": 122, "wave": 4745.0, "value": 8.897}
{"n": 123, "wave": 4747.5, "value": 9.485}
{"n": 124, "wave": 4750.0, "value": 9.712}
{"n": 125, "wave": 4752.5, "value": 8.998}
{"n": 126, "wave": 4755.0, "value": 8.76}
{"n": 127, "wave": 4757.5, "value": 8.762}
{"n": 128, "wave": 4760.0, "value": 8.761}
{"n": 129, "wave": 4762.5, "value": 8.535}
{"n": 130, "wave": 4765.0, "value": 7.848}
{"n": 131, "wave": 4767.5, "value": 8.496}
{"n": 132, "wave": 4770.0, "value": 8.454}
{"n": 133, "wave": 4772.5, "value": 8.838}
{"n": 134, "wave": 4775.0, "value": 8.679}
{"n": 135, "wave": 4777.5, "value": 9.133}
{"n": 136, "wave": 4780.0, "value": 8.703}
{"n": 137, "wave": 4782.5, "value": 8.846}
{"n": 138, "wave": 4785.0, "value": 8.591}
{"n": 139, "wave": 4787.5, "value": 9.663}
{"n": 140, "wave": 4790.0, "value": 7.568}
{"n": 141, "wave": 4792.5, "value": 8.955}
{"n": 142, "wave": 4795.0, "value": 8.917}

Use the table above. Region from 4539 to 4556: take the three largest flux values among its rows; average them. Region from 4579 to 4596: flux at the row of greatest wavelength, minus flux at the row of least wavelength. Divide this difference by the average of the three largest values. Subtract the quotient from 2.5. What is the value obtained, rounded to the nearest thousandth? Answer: 2.580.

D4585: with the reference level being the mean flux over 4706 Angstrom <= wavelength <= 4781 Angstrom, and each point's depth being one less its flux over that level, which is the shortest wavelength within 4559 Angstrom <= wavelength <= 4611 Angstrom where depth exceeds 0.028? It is 4565.0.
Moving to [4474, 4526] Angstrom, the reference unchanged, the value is 4480.0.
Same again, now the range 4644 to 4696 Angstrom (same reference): 4645.0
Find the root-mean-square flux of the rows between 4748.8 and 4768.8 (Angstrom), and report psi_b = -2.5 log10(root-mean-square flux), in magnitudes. -2.35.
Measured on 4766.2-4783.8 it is -2.35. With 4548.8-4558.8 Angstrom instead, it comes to -2.32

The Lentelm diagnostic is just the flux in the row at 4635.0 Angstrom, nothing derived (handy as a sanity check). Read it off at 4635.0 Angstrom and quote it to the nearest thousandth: 8.293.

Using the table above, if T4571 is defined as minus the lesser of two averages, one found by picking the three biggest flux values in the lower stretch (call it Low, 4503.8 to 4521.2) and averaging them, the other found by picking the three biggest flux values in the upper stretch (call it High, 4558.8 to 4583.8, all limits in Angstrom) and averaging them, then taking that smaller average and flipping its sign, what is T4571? -9.0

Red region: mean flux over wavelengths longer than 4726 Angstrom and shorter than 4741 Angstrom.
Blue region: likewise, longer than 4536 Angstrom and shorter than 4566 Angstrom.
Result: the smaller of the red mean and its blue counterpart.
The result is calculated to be 8.56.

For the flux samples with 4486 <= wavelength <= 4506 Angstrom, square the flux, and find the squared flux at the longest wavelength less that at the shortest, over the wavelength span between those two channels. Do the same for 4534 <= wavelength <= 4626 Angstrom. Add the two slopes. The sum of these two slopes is 1.9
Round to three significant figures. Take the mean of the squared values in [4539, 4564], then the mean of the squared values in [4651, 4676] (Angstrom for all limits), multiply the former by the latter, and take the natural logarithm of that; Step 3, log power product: 8.61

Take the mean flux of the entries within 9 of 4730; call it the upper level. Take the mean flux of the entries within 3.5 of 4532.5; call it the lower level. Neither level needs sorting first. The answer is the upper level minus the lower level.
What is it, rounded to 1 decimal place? 1.5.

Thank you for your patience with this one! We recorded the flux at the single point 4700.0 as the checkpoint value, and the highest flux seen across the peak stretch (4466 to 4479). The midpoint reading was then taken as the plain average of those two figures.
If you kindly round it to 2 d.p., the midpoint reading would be 8.77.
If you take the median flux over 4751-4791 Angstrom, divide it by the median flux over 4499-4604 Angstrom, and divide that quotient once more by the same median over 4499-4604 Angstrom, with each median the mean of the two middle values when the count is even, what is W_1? 0.116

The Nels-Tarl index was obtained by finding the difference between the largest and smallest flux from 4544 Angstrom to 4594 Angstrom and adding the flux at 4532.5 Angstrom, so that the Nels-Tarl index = 8.6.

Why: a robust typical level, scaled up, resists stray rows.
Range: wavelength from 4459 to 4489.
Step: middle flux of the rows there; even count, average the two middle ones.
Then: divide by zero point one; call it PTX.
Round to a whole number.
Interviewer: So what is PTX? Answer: 80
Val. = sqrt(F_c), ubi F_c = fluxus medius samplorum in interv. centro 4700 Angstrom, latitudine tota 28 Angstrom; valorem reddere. 2.94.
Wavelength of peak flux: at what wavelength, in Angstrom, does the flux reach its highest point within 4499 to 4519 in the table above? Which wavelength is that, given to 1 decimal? 4505.0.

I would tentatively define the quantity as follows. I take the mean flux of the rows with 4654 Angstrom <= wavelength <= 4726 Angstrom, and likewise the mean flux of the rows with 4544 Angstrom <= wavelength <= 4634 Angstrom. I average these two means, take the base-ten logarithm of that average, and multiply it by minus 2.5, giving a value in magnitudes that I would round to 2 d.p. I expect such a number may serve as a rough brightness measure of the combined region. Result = -2.36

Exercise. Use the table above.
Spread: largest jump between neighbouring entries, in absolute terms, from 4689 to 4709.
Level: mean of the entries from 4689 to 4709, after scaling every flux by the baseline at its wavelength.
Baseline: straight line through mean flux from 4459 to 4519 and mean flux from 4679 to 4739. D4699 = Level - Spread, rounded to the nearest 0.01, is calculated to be 0.29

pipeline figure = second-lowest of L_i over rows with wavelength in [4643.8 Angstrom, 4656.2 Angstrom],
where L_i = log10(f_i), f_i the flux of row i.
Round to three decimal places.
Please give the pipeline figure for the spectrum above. 0.910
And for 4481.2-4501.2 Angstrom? 0.898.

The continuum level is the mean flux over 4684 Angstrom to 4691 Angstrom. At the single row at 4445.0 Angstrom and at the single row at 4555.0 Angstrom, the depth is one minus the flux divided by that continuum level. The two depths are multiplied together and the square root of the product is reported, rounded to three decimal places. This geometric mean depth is 0.102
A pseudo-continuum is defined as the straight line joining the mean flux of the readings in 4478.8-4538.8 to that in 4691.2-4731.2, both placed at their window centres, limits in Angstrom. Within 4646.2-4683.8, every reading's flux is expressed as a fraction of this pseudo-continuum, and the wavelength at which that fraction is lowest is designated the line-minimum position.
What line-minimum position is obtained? 4667.5 Angstrom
